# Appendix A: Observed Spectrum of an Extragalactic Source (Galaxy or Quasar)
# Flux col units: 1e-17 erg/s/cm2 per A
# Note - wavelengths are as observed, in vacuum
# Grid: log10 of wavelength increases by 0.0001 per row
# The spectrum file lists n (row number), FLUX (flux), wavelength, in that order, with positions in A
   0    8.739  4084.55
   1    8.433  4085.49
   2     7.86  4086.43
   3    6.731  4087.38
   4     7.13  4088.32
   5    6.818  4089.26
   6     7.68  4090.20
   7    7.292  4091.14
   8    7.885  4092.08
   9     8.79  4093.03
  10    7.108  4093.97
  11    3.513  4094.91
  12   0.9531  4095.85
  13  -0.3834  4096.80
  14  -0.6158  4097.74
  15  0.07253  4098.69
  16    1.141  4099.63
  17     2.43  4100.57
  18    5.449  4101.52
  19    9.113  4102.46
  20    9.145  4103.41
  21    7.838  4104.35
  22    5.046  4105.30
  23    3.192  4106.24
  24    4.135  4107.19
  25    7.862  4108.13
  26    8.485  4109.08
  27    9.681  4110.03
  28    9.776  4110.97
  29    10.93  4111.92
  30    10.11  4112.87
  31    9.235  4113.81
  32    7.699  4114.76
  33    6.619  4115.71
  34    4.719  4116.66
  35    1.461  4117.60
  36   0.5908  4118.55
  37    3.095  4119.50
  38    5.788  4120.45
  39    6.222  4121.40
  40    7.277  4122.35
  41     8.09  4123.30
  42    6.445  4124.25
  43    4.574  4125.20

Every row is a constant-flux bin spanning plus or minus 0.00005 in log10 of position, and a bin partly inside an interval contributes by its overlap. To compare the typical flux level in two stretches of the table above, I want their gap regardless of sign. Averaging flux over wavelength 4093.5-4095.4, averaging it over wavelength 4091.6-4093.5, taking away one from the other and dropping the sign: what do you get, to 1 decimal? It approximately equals 3.0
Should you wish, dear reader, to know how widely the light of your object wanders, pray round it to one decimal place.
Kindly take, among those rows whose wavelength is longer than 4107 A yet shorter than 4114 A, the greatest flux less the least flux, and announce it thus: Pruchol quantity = 6.8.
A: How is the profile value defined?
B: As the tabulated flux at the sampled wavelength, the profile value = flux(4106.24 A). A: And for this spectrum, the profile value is 3.192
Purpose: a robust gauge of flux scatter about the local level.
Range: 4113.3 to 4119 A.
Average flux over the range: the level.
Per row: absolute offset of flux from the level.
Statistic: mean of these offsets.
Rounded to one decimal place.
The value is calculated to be 2.8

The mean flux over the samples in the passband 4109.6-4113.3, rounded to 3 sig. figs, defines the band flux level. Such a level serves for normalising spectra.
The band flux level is 10.1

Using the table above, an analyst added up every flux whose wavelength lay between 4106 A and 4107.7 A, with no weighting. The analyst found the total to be 7.3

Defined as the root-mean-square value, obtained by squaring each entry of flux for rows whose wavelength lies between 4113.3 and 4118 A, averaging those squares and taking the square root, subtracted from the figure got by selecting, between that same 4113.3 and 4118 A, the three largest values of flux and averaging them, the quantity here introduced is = 1.3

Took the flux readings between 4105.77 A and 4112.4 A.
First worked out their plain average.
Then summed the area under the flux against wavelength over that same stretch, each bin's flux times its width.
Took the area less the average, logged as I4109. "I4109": 43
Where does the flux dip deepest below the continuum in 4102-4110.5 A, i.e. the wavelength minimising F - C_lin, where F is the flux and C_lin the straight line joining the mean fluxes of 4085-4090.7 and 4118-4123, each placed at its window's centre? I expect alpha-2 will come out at 4106.24 A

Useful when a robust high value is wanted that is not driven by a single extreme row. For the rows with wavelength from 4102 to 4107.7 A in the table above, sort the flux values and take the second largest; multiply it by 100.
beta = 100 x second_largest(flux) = 911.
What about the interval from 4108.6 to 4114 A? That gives 1011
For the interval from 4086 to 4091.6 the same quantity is 768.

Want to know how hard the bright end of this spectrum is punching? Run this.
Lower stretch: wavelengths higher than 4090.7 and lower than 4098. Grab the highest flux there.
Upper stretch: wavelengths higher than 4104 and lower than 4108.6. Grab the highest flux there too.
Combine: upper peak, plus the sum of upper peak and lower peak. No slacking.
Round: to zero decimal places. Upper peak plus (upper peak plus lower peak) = 25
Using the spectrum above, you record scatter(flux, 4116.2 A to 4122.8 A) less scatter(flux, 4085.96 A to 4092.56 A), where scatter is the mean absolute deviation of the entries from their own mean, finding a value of 1.7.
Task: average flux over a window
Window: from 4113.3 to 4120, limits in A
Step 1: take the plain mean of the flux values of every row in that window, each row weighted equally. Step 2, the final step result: 4.8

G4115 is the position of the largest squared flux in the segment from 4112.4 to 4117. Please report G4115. 4112.87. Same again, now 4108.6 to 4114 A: 4111.92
